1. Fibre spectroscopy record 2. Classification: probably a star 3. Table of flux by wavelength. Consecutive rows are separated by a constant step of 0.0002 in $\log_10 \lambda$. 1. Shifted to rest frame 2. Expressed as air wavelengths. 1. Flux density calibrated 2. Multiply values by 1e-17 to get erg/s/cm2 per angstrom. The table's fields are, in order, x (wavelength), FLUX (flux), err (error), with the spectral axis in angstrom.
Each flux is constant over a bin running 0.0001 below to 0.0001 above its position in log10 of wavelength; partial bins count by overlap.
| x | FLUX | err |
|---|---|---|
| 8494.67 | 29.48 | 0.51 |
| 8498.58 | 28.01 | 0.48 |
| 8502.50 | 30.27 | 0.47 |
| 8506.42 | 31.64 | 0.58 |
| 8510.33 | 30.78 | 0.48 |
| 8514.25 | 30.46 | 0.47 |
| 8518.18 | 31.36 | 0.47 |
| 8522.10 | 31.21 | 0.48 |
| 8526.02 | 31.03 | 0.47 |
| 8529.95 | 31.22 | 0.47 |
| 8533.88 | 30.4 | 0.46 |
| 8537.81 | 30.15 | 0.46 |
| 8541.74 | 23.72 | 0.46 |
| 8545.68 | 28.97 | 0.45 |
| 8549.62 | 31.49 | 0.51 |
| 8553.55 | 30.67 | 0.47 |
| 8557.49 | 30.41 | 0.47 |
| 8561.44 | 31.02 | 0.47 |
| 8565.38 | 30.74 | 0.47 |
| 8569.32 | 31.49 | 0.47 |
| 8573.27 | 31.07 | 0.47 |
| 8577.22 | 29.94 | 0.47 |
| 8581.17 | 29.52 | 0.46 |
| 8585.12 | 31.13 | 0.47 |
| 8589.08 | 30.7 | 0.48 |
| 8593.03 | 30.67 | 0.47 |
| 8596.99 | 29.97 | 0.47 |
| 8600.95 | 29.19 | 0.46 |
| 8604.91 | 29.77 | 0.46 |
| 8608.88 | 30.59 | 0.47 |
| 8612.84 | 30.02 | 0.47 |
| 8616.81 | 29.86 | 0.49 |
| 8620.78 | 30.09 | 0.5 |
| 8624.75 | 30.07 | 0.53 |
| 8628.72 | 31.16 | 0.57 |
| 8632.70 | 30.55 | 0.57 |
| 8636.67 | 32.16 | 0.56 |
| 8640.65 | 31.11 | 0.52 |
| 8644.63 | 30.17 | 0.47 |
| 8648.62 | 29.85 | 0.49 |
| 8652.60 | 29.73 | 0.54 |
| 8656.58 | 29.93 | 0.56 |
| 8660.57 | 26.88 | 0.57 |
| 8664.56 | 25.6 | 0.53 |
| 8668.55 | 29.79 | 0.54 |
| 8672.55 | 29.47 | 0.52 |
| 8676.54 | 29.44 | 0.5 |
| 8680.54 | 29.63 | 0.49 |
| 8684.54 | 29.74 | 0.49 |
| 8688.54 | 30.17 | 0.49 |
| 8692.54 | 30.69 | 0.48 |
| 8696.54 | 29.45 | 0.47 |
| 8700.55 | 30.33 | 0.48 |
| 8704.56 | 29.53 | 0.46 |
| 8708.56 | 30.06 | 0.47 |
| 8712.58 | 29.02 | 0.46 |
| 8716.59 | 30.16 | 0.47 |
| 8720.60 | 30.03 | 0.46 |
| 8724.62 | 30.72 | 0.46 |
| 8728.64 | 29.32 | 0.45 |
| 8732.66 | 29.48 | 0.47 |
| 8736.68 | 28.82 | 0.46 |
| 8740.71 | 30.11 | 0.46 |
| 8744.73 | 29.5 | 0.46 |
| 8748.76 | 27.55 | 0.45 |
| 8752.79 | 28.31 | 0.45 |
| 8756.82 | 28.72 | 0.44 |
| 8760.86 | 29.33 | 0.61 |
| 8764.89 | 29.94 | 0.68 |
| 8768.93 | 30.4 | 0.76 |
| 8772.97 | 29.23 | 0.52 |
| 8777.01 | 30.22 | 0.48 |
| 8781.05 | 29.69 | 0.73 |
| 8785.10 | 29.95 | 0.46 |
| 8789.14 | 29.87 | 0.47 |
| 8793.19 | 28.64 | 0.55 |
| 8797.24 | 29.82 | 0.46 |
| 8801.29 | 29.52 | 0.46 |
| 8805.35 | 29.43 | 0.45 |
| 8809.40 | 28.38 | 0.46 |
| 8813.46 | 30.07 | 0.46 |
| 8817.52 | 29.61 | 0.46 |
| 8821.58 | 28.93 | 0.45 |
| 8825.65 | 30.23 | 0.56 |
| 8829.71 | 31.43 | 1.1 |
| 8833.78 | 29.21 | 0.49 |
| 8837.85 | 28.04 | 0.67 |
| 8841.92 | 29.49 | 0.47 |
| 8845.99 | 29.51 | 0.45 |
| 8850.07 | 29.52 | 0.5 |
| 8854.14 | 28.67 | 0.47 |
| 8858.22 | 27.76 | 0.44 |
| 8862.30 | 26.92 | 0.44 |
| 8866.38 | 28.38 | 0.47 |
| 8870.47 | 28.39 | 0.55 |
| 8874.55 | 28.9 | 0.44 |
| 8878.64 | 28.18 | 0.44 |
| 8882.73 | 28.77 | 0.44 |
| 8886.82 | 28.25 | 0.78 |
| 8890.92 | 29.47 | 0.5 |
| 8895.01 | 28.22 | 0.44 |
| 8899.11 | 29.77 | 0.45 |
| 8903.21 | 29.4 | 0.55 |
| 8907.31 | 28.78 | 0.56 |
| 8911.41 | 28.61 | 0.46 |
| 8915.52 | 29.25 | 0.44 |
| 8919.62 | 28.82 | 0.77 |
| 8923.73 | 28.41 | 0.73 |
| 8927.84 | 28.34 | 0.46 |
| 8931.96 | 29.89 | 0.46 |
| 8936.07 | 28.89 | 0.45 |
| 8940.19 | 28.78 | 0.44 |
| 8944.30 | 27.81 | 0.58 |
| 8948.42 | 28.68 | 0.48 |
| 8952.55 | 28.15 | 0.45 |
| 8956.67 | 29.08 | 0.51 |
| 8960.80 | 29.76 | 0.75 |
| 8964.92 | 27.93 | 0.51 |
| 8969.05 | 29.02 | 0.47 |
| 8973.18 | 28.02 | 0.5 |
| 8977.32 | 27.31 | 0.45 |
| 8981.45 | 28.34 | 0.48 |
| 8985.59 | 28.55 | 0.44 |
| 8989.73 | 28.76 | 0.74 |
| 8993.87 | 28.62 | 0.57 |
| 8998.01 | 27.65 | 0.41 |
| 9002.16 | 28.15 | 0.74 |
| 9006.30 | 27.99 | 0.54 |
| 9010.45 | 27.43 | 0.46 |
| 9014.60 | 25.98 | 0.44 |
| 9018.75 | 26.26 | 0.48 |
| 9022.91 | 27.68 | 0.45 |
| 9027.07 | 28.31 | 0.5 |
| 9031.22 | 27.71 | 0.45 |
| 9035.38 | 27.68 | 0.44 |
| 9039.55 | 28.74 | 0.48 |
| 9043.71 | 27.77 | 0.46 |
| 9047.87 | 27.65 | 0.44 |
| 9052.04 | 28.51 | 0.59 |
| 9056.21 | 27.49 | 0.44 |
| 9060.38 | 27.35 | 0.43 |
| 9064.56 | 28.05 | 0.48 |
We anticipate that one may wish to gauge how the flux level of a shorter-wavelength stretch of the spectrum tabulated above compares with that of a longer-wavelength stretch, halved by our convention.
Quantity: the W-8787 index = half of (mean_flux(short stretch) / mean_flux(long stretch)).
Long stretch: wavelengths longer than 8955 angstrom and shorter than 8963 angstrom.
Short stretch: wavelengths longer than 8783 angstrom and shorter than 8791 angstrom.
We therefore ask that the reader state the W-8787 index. 0.508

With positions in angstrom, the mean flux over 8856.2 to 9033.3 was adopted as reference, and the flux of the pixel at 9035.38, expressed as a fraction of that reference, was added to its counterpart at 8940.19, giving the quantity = 1.99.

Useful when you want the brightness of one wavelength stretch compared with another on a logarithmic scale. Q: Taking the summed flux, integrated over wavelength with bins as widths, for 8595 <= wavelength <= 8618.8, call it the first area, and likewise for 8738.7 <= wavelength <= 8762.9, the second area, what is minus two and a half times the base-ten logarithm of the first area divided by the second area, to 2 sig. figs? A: -0.018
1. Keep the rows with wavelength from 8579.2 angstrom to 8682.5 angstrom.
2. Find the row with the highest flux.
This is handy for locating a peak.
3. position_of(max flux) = 8636.67 angstrom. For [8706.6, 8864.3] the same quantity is 8829.71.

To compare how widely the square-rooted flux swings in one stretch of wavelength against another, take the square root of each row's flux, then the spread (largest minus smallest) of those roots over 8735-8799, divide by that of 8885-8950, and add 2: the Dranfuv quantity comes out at 3.4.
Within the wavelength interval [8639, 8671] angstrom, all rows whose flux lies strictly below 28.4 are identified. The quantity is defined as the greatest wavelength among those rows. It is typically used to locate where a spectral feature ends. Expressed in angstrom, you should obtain 8664.56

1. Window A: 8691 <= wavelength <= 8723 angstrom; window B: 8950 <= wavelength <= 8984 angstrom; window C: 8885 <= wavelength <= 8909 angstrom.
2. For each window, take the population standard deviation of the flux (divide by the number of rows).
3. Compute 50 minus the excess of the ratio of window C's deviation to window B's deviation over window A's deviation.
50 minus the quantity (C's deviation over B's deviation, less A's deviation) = 49.7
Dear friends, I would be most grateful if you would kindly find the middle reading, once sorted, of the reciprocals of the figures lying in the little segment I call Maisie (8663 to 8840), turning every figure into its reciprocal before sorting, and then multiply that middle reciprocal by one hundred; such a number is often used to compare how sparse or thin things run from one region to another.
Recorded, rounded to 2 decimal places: 3.38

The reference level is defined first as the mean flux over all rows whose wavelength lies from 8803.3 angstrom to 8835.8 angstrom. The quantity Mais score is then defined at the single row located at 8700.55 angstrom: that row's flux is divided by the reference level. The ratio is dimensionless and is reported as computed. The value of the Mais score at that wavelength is 1.02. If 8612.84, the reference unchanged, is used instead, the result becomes 1.01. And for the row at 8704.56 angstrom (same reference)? 1.00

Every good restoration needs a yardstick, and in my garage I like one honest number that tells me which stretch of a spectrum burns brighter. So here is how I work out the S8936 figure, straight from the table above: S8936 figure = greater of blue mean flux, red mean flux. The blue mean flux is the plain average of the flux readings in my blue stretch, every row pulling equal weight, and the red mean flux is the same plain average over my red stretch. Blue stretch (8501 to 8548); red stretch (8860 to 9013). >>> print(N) 30.1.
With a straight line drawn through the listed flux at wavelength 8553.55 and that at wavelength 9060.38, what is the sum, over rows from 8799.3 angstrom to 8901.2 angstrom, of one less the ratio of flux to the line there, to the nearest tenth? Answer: -0.2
